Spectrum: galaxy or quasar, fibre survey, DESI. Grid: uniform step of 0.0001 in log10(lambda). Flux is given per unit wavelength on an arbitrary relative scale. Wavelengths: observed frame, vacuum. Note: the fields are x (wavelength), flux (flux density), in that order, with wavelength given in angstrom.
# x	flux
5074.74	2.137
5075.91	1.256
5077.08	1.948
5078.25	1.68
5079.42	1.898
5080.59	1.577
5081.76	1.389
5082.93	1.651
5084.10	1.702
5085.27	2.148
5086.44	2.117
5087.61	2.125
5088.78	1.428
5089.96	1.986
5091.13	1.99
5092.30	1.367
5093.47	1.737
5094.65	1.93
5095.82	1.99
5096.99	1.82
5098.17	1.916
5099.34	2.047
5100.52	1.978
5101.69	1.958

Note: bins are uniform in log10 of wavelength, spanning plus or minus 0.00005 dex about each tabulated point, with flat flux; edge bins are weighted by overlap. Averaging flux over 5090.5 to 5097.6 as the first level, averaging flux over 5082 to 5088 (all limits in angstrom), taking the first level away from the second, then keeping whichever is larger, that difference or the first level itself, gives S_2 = 1.81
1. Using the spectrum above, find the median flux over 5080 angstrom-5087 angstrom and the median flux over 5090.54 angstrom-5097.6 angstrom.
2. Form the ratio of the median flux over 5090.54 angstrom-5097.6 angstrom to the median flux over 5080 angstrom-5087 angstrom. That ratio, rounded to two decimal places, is 1.12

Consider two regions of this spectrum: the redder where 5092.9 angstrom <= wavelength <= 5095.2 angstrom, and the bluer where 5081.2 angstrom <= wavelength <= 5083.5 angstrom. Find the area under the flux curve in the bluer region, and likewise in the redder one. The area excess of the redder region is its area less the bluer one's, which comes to 0.7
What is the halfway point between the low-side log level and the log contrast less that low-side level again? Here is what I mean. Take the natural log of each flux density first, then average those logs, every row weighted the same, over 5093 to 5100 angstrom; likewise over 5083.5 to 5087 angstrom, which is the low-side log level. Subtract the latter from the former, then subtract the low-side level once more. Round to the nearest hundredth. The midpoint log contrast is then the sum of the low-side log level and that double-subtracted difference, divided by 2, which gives -0.02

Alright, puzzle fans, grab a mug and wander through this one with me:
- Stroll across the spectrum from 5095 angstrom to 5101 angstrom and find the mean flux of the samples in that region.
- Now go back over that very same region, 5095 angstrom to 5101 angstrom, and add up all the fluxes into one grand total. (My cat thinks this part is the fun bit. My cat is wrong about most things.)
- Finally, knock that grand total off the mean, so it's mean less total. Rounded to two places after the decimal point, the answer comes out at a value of -7.80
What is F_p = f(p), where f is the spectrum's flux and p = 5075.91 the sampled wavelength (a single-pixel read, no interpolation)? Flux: 1.256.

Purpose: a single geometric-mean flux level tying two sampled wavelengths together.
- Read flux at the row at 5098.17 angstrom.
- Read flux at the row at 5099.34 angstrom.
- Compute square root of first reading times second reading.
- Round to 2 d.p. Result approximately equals 1.98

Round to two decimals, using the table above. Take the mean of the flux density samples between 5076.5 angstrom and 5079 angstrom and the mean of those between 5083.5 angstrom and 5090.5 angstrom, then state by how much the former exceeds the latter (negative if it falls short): -0.10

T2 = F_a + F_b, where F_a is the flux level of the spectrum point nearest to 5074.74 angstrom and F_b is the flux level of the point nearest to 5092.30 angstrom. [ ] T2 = 3.50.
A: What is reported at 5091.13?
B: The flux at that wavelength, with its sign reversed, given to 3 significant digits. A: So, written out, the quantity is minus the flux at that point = -1.99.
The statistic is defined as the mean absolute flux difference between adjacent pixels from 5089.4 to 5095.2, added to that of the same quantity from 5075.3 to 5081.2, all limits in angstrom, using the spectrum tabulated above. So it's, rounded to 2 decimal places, 0.67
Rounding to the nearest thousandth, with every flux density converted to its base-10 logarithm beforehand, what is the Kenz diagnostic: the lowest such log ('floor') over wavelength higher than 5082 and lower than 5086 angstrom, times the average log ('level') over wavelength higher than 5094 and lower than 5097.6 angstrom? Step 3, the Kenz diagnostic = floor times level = 0.061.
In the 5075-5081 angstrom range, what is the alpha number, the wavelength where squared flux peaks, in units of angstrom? 5077.08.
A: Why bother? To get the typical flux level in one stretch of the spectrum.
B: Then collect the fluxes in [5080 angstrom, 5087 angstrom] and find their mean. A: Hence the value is 1.76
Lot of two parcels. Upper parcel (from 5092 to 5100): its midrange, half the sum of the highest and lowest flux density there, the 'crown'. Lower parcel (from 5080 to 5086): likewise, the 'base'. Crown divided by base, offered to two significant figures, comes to 0.97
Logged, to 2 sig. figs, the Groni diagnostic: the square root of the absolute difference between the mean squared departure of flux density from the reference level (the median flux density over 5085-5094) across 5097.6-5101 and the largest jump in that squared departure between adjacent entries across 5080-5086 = 0.49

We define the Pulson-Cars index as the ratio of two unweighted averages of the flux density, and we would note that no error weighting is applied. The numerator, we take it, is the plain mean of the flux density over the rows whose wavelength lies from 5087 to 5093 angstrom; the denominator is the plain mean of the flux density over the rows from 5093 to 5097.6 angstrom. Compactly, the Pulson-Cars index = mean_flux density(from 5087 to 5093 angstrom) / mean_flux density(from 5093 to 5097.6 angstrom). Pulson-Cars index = 0.95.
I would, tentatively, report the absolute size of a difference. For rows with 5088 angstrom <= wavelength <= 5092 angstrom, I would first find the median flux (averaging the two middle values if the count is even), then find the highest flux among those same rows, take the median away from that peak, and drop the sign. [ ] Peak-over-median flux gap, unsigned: 0.00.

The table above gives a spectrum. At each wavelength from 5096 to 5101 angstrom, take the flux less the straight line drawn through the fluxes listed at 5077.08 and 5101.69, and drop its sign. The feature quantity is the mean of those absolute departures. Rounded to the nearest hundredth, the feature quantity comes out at 0.07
